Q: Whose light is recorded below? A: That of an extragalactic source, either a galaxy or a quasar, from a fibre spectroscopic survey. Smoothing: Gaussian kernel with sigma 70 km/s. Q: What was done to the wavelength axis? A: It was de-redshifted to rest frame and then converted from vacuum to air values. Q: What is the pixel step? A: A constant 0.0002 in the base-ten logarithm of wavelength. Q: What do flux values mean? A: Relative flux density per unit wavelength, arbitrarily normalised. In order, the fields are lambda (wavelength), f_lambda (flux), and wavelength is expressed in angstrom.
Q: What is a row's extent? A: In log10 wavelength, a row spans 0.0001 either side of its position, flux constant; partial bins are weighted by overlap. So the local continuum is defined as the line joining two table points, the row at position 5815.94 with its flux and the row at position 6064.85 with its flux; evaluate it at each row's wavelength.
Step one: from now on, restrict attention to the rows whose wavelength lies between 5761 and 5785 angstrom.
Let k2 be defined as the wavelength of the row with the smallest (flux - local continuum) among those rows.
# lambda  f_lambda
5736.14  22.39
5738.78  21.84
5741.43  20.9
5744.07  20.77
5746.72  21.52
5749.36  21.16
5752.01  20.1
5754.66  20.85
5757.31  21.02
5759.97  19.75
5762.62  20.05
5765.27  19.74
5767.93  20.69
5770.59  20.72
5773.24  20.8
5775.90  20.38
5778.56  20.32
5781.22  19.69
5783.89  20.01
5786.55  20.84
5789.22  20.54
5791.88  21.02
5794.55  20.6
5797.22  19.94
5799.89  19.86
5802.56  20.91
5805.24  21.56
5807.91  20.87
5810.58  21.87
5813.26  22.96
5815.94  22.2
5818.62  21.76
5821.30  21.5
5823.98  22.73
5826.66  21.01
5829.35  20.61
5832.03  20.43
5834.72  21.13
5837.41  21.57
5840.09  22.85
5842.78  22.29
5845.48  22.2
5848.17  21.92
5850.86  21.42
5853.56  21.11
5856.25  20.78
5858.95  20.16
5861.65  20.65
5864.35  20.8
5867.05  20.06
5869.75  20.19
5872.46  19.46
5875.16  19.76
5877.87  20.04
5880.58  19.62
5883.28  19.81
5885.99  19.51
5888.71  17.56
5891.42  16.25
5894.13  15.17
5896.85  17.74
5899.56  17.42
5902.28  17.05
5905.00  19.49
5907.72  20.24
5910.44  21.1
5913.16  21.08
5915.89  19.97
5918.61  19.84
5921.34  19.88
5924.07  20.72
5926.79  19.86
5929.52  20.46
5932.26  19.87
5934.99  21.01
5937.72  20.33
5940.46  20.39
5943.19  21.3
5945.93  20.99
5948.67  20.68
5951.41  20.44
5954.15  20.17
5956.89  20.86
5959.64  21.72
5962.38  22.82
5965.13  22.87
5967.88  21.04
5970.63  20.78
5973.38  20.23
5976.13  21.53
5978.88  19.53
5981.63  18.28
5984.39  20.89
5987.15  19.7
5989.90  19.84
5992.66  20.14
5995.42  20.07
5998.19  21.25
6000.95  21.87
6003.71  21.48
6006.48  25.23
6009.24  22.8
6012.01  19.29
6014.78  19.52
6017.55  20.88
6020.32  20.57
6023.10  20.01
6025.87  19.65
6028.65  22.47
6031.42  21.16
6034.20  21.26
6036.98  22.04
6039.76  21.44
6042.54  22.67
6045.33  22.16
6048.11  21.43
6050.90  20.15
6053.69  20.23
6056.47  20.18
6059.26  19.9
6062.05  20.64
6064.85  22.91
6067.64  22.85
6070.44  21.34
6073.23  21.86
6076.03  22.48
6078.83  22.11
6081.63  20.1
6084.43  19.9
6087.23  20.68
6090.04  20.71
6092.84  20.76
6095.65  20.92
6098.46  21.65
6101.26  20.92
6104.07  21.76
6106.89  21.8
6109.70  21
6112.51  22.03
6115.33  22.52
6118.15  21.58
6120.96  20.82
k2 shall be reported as 5781.22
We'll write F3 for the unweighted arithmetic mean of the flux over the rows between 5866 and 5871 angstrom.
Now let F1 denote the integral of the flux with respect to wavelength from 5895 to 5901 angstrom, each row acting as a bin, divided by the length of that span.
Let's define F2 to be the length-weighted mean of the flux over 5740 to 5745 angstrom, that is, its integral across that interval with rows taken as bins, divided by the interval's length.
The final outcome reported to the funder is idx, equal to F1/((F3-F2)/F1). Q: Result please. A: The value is -415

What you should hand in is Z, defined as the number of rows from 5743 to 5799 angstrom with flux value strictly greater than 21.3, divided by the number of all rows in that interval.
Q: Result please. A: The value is 0.048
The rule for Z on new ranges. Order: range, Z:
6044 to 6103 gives 0.429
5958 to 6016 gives 0.381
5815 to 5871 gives 0.476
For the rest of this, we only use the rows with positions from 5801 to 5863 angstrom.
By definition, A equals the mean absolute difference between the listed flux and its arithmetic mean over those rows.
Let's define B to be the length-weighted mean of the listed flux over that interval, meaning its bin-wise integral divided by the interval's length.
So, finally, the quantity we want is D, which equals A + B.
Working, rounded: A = 0.64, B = 21.5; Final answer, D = 22.1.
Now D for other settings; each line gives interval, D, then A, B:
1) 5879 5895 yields 19.8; 1.66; 18.1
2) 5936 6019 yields 21.8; 0.94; 20.9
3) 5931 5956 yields 21.0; 0.37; 20.6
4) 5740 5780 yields 21.0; 0.42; 20.6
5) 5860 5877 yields 20.5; 0.39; 20.1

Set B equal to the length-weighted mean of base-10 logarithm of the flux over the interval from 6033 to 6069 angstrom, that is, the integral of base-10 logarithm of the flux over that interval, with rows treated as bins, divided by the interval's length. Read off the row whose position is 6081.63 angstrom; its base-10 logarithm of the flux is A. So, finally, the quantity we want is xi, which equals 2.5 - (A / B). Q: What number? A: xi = 1.52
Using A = 1.30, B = 1.329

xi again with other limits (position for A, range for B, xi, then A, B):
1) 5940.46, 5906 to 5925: 1.50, 1.31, 1.309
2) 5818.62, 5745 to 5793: 1.48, 1.34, 1.312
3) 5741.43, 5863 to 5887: 1.48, 1.32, 1.300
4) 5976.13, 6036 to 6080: 1.50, 1.33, 1.332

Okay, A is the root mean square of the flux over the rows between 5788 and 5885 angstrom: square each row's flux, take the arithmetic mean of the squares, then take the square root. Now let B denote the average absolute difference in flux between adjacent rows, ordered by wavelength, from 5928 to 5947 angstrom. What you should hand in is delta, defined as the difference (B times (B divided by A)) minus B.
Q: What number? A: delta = -0.60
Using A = 21.0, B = 0.6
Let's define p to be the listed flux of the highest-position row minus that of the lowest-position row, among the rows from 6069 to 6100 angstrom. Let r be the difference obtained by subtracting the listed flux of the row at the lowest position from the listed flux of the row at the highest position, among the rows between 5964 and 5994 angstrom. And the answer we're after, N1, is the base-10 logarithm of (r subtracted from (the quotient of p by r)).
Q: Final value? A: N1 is 0.42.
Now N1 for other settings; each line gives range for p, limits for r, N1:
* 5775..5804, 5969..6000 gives -0.18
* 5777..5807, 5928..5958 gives 0.43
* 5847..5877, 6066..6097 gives 0.48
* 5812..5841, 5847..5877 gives 0.34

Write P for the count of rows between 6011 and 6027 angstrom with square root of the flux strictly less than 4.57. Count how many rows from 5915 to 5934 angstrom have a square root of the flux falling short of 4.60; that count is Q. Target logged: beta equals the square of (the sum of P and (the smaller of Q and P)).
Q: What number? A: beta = 144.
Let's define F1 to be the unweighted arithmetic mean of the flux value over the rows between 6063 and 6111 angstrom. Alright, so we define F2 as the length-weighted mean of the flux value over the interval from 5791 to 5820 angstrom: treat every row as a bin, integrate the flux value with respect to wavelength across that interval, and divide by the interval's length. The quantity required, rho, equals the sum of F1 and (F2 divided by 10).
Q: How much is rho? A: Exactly 23.5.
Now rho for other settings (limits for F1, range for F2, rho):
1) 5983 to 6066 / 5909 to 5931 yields 23.1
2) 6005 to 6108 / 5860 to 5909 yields 23.1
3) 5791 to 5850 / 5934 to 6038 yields 23.5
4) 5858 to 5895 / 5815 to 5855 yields 21.4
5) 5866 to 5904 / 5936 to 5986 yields 20.6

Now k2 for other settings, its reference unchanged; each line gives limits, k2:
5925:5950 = 5932.26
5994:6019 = 6012.01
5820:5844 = 5832.03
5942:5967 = 5954.15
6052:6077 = 6059.26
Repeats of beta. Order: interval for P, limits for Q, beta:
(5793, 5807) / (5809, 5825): 9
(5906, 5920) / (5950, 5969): 36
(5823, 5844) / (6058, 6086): 16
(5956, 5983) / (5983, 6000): 100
